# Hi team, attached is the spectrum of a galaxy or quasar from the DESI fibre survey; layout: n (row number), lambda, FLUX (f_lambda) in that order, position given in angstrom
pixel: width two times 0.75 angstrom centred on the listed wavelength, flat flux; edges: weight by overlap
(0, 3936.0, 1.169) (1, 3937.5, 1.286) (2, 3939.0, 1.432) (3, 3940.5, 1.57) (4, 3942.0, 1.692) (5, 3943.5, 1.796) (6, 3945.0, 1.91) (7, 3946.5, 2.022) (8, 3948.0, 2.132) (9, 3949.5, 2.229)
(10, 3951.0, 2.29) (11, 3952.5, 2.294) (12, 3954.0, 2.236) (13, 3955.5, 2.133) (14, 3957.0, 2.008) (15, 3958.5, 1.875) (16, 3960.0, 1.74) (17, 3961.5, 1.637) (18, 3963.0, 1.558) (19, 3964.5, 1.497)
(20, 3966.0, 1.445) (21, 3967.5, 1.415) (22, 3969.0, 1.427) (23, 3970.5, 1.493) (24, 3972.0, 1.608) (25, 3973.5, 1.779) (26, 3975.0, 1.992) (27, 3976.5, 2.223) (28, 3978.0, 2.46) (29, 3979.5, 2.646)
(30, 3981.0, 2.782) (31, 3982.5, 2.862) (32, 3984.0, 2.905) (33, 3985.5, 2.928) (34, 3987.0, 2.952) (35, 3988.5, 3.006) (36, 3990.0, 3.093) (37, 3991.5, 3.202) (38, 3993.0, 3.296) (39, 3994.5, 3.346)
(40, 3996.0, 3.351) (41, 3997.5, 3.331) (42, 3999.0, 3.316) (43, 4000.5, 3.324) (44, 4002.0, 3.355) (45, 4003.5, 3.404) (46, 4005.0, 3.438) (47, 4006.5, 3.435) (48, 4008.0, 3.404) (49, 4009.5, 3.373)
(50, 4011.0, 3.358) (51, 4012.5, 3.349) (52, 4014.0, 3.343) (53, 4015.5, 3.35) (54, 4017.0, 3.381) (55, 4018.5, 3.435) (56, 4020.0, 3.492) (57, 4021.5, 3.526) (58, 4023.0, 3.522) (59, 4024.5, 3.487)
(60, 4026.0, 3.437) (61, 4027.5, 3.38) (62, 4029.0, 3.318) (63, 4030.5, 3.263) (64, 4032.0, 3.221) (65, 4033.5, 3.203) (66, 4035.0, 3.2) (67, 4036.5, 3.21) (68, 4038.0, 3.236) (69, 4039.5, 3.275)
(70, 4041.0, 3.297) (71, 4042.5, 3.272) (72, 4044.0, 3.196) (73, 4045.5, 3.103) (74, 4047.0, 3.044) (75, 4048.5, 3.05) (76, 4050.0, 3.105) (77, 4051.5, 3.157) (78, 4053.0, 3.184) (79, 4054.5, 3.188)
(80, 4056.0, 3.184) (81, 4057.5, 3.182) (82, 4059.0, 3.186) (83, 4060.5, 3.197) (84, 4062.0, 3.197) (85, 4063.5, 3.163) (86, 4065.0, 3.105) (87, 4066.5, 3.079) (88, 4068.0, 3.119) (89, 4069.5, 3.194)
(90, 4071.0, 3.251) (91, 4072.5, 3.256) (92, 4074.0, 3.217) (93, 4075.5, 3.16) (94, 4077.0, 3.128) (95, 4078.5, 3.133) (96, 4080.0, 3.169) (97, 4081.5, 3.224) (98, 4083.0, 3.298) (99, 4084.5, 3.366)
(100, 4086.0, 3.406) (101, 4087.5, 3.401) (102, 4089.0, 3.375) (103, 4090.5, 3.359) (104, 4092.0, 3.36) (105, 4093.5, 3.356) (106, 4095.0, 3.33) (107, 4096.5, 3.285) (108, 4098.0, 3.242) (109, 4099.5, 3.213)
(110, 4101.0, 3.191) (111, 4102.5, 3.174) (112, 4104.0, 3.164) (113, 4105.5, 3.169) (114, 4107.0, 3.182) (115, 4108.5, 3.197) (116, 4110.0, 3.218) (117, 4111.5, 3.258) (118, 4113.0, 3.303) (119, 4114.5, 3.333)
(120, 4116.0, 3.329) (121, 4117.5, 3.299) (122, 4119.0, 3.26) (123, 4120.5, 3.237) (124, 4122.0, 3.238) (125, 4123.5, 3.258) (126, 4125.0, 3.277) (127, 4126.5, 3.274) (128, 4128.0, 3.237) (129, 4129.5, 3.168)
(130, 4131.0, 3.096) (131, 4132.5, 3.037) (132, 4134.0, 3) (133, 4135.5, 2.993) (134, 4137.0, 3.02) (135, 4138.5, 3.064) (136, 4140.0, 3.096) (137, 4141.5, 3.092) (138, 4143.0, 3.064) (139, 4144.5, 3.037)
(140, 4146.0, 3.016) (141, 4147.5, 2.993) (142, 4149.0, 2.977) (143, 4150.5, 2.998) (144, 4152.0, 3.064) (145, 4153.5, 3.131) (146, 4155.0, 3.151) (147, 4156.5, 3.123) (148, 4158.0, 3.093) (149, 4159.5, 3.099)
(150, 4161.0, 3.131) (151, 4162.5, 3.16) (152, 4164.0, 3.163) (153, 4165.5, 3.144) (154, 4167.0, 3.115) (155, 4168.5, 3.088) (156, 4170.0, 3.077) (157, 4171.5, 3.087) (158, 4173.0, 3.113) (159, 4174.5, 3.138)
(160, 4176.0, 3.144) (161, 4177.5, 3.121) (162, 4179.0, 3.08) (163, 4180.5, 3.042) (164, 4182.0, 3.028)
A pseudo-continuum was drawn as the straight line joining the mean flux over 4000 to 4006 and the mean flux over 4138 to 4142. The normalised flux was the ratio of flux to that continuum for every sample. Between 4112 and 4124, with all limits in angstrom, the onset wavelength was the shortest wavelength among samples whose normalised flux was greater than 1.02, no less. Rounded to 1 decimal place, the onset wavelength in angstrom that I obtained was 4113.0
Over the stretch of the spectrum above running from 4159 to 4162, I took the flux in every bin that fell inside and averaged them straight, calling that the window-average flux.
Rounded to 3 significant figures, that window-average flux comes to 3.12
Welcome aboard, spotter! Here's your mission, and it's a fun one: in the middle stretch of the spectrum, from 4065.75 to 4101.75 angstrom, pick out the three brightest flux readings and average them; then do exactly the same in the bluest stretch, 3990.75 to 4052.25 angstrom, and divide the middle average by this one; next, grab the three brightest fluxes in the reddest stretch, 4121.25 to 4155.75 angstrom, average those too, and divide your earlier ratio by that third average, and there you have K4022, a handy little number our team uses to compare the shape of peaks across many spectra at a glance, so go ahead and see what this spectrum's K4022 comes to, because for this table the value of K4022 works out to 0.295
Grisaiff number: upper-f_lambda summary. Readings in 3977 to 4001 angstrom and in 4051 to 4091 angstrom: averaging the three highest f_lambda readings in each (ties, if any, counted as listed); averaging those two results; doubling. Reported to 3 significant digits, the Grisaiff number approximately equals 6.74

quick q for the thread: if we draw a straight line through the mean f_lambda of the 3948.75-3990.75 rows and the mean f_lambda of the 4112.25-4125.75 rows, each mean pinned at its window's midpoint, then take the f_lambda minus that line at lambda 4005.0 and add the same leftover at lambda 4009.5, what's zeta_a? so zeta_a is 1.9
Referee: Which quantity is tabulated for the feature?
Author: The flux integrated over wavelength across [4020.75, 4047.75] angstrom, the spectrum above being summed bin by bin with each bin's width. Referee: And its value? 88.8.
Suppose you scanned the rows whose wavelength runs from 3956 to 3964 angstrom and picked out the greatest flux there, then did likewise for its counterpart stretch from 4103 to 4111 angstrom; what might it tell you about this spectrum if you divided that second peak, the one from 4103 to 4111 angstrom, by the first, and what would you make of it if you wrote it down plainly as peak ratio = 1.60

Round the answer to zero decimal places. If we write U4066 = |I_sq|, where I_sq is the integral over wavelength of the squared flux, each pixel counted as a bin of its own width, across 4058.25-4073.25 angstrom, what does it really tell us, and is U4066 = 151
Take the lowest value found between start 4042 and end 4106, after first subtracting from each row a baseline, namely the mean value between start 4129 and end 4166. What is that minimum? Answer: -0.03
